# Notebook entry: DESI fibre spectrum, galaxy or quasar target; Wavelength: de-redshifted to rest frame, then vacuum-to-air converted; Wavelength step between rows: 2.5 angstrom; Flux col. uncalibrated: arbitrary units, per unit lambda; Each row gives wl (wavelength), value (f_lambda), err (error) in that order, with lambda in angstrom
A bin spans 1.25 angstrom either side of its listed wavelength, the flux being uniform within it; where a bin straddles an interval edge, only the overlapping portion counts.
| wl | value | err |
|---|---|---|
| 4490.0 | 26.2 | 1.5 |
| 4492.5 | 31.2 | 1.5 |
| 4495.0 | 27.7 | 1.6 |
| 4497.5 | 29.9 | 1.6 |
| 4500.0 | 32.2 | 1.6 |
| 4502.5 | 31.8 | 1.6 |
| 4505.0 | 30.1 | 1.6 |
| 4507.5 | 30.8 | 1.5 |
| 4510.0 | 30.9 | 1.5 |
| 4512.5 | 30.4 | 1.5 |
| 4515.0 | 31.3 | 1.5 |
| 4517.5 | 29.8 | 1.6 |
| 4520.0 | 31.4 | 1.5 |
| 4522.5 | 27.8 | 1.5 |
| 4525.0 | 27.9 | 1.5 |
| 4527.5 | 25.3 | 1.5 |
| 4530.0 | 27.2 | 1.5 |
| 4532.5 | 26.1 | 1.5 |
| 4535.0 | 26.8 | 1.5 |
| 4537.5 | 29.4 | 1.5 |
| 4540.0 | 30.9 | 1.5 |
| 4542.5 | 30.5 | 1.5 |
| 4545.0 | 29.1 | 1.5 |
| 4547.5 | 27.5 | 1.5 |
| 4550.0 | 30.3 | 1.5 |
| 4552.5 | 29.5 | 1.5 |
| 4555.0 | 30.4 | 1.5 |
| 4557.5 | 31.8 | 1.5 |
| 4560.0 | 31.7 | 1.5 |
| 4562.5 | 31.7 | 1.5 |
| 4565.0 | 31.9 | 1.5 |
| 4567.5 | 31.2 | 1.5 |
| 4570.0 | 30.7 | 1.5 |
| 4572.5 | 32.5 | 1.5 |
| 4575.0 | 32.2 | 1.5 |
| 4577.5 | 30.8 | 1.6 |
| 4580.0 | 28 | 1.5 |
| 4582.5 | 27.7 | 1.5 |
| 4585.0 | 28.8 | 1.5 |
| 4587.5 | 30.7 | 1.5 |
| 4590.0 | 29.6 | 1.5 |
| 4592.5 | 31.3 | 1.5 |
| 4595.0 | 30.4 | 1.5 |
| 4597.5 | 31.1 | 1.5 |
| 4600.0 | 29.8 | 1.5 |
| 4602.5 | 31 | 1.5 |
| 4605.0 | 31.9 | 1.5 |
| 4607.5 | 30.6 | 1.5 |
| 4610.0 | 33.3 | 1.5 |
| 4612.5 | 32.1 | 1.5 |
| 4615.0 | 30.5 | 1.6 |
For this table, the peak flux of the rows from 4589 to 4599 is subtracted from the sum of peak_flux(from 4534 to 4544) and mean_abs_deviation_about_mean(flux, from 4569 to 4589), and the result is 1.11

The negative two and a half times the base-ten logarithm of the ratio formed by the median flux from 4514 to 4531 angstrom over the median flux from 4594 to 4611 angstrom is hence 0.114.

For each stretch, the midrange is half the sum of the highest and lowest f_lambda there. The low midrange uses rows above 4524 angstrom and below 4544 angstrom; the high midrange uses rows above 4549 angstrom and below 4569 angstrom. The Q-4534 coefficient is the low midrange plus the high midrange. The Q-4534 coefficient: 58.8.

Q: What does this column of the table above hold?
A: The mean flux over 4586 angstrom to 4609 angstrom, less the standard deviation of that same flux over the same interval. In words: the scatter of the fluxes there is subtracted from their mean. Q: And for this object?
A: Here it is 30.0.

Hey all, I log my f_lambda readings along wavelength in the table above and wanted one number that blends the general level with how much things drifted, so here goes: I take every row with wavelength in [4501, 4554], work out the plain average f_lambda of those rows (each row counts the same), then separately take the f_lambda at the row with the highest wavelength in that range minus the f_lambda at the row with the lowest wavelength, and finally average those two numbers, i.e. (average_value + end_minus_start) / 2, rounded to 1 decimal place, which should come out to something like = 13.5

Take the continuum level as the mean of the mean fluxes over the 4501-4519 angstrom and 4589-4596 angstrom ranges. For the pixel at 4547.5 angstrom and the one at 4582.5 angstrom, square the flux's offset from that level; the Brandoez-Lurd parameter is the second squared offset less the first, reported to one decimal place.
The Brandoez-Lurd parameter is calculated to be -1.2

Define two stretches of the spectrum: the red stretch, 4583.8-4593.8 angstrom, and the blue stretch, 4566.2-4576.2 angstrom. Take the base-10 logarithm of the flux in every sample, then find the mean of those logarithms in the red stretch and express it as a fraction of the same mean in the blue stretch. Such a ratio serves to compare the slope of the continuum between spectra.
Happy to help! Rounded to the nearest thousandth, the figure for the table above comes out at 0.985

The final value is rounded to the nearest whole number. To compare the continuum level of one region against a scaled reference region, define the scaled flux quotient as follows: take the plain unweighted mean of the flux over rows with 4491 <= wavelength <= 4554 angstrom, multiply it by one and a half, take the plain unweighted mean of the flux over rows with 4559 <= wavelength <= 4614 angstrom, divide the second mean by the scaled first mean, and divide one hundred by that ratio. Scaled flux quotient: 143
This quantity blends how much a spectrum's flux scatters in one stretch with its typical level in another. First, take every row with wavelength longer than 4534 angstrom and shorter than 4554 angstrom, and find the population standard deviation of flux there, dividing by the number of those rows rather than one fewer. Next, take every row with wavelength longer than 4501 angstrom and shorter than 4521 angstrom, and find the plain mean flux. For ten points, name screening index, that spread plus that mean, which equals 32.2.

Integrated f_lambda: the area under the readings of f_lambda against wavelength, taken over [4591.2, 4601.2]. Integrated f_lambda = 306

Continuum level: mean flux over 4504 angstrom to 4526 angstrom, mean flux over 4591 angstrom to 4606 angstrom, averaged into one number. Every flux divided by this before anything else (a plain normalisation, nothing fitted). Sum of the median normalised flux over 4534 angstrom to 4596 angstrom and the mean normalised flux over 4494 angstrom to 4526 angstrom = 1.99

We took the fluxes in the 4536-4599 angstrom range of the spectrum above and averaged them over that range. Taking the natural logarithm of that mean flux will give 3.41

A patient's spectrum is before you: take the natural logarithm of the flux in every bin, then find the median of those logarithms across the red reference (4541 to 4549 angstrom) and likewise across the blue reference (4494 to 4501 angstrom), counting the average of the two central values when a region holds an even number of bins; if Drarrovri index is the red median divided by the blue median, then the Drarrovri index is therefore 0.99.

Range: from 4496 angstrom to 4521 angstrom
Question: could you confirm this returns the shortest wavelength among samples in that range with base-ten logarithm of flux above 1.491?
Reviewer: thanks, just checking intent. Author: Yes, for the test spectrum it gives 4500.0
